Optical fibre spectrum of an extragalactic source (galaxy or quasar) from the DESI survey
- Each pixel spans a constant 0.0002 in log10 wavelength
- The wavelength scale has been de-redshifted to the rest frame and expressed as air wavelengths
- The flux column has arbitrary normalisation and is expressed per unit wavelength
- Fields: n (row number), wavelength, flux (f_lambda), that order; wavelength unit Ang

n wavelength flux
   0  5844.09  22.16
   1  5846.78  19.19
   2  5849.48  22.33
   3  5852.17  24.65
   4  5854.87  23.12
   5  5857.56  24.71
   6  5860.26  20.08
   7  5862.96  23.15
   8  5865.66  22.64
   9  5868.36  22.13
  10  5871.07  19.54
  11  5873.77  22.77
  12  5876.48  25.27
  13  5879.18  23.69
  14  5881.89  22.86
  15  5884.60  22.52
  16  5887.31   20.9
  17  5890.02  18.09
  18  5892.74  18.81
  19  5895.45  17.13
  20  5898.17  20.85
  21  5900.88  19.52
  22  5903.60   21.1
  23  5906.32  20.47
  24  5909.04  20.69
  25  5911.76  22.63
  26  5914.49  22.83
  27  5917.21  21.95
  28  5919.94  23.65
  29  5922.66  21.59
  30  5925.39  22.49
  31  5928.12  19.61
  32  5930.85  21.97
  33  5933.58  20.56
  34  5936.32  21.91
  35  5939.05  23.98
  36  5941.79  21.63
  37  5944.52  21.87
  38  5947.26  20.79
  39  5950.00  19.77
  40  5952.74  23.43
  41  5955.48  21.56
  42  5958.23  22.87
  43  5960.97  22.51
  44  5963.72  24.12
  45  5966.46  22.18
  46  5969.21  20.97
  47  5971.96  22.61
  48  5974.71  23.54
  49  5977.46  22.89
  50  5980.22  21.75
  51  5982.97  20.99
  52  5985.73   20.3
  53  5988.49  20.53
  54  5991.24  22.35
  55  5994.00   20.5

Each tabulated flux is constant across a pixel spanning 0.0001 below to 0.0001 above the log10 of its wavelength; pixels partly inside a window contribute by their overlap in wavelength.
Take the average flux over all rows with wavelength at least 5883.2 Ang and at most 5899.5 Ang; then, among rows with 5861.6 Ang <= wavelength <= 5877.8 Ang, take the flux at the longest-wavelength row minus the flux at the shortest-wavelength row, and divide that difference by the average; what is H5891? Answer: 0.108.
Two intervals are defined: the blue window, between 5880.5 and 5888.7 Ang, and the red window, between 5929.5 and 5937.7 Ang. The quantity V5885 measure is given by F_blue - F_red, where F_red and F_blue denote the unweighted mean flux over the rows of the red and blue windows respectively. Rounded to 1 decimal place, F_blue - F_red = 0.6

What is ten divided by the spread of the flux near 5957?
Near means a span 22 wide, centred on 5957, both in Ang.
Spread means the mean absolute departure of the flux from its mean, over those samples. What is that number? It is 9.2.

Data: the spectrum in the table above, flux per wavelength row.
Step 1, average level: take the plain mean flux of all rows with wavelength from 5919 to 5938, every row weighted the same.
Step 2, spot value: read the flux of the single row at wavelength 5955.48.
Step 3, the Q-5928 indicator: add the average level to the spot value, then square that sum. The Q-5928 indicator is 1870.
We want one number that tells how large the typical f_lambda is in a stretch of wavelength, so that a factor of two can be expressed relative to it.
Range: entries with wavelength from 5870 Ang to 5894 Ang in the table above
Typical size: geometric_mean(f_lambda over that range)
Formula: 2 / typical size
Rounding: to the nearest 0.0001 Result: 0.0931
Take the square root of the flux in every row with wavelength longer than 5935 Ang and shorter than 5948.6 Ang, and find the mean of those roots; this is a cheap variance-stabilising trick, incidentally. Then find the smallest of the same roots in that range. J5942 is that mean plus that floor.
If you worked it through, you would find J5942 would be 9.25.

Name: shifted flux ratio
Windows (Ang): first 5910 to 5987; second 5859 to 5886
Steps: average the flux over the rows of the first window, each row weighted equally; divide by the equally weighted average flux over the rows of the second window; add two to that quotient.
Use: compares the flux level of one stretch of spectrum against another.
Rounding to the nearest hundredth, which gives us 2.98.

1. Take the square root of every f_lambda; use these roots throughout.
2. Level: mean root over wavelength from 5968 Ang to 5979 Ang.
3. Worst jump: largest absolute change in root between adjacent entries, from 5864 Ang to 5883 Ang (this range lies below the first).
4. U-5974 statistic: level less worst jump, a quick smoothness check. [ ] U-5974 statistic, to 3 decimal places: 4.391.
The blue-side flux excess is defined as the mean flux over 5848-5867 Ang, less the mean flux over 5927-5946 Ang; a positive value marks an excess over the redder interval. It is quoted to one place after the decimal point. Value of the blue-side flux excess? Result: 1.3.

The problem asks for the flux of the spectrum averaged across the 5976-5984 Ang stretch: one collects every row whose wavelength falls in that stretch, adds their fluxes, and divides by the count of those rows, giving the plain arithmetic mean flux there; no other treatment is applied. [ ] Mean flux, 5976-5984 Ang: 21.9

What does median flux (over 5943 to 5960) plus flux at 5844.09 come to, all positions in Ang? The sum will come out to 43.9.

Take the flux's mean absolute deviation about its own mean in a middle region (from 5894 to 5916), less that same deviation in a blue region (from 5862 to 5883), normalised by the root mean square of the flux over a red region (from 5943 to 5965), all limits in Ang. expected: 0.01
